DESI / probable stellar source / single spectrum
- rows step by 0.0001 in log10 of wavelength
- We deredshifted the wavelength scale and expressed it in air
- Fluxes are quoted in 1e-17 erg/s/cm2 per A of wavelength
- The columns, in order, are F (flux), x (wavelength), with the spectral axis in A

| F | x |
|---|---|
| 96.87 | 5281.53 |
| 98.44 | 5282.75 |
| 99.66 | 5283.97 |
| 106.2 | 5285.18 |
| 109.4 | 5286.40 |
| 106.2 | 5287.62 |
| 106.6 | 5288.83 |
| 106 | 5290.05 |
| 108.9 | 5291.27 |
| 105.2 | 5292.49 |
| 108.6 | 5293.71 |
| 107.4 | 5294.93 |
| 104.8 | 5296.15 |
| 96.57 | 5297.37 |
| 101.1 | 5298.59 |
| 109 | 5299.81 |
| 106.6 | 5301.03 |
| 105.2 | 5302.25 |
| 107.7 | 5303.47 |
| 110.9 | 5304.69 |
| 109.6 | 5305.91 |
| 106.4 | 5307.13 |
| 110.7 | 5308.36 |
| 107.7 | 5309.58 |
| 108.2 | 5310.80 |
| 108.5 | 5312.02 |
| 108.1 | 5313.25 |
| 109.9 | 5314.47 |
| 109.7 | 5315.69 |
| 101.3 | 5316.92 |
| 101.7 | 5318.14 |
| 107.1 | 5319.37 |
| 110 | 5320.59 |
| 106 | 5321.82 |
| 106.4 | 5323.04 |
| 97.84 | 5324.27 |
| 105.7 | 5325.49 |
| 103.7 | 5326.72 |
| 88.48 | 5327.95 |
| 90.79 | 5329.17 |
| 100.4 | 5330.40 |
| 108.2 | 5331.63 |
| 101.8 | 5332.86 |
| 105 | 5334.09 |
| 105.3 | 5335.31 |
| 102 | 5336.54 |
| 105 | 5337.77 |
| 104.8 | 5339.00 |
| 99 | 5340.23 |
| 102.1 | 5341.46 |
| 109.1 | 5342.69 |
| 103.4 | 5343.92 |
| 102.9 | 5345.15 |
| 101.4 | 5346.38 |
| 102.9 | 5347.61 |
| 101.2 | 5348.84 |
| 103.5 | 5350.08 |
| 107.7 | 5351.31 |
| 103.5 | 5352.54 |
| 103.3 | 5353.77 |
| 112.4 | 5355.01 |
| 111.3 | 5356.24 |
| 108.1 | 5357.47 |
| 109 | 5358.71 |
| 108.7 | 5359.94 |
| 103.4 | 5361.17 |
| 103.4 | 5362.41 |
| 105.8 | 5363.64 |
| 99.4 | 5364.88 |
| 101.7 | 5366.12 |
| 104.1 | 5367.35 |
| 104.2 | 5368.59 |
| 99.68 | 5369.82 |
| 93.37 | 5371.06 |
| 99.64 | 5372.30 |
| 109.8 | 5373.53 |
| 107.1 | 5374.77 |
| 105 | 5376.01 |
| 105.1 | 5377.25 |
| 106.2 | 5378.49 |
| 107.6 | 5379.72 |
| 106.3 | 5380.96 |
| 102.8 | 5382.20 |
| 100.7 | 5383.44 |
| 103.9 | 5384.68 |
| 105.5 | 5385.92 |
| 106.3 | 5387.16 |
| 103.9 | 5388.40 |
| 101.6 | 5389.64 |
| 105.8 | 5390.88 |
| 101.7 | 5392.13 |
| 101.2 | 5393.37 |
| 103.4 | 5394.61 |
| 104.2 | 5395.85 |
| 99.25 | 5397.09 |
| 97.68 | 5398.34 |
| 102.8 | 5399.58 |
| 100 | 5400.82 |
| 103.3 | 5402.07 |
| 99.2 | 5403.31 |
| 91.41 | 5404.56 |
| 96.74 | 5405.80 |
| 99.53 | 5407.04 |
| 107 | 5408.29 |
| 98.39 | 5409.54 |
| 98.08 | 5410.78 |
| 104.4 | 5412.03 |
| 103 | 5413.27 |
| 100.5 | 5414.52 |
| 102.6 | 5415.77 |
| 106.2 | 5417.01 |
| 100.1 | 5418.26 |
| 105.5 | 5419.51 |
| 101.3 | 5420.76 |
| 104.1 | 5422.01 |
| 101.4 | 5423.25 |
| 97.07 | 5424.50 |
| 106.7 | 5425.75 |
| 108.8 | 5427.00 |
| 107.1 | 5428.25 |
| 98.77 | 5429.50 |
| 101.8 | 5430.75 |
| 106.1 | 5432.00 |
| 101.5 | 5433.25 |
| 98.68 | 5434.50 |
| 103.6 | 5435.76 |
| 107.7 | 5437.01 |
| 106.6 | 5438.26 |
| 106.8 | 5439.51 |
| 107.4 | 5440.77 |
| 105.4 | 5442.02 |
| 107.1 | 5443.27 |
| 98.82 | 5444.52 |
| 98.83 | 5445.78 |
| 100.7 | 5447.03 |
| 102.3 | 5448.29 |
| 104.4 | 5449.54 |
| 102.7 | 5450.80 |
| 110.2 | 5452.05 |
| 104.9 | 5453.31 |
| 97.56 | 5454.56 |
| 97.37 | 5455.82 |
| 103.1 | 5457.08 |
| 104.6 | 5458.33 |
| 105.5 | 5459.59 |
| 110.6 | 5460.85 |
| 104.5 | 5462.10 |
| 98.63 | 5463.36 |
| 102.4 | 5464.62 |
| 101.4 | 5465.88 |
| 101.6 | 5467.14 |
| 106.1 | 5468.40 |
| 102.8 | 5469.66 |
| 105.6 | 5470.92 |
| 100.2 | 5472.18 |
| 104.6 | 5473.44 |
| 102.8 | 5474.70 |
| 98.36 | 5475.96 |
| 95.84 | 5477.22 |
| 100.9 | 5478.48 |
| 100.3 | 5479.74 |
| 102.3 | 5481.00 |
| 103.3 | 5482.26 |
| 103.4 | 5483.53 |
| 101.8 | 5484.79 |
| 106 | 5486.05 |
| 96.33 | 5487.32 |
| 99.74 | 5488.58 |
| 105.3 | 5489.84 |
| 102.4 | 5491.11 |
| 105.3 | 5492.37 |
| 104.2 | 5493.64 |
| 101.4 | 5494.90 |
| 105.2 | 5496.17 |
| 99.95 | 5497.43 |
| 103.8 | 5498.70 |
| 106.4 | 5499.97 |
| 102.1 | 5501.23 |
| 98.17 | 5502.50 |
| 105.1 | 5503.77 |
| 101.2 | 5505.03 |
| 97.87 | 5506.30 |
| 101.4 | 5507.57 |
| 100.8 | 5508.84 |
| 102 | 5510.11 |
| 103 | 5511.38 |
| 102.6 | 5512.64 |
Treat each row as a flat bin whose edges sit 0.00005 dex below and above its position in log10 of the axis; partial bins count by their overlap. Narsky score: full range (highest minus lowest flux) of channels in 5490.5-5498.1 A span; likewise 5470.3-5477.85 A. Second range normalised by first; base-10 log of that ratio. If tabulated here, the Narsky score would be 0.3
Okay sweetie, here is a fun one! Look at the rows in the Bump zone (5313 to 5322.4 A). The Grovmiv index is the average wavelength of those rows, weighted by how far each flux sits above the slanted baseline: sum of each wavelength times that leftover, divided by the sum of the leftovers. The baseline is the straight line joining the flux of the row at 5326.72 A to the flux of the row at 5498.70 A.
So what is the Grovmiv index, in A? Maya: 5317.0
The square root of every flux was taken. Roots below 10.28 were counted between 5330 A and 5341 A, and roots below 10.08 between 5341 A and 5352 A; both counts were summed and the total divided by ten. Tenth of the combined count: 1.00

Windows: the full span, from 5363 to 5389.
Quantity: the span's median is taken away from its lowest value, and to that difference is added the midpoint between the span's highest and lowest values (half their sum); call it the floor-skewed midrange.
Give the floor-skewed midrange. 91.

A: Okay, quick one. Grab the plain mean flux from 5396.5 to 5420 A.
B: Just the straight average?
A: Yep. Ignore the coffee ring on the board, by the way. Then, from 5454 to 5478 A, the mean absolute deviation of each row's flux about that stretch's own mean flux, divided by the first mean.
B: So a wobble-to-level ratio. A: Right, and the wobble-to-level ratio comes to 0.029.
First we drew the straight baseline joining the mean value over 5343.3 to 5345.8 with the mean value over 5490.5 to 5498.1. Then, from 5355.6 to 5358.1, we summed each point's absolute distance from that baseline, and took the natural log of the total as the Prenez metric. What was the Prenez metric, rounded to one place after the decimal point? 2.6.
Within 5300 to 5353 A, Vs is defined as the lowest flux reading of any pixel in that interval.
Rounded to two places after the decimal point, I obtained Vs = 88.48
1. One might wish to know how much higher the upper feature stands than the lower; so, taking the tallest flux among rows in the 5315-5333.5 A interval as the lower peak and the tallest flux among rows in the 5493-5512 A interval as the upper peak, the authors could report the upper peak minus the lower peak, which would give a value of -3.6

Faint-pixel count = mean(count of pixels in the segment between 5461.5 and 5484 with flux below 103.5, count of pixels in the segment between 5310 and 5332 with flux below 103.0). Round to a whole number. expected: 10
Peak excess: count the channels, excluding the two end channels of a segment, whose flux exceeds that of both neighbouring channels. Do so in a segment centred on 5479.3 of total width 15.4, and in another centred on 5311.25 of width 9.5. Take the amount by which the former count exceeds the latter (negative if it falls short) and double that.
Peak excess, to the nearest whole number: 0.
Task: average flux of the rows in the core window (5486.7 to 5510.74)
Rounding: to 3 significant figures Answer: 102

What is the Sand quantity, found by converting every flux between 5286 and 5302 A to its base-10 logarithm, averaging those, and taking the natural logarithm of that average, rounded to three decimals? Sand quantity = 0.705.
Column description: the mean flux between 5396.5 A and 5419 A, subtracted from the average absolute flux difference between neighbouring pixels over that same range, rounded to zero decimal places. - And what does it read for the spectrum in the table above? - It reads -96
